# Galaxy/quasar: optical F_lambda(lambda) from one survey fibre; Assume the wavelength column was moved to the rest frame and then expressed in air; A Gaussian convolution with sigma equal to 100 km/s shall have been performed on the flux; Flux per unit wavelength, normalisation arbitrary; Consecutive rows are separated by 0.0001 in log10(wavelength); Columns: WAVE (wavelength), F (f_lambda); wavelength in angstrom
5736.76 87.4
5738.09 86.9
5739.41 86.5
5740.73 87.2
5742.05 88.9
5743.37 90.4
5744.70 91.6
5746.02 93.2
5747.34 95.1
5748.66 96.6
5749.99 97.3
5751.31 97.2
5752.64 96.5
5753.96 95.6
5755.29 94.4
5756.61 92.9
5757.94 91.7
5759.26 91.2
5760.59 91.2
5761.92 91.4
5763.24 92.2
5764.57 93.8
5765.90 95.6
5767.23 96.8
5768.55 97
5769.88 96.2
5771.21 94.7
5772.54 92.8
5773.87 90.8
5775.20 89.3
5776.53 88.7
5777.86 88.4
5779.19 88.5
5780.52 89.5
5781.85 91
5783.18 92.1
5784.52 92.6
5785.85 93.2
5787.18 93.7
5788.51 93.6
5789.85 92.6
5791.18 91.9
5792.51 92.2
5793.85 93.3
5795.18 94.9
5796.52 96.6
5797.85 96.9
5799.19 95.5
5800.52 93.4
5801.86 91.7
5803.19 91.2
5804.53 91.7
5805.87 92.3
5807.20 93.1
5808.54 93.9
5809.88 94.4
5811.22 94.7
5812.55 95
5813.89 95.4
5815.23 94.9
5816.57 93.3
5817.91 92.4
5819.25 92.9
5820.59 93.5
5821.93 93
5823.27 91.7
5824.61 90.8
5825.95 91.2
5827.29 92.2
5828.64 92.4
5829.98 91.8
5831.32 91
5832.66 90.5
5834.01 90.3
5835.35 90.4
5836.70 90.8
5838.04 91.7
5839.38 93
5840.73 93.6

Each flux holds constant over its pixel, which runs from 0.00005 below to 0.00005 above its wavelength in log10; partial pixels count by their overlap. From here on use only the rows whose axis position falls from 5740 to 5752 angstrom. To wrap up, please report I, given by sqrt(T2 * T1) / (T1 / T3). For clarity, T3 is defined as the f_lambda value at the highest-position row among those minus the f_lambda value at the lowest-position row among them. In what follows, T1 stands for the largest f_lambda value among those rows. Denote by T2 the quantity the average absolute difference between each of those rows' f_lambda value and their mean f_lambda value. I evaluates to 1.8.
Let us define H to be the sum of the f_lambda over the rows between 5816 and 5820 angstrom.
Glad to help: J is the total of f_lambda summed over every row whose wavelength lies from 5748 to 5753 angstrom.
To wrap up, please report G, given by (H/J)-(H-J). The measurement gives 110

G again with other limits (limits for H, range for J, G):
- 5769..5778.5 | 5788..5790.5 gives -451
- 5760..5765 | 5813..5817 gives -84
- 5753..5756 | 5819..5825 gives 272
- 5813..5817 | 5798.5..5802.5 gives -2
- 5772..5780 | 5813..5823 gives 118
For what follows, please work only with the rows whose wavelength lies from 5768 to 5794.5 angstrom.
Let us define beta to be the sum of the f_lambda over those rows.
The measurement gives 1842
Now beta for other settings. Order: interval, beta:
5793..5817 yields 1692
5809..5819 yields 660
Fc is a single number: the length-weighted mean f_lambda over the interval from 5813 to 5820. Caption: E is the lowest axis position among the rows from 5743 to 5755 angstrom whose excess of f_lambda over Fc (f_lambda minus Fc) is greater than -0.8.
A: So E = 5746.02 angstrom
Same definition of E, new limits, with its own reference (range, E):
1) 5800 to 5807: 5800.52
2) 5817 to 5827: 5820.59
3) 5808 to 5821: 5808.54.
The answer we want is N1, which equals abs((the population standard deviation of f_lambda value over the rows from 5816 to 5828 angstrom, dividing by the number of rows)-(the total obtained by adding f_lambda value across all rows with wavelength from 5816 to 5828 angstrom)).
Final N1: 830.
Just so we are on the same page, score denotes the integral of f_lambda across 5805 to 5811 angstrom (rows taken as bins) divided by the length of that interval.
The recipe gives 93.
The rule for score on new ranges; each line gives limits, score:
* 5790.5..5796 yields 93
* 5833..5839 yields 91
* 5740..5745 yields 89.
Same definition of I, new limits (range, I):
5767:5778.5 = -1.5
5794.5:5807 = -0.4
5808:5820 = -0.1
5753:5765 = -0.2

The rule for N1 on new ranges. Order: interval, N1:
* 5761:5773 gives 849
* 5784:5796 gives 837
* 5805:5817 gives 846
